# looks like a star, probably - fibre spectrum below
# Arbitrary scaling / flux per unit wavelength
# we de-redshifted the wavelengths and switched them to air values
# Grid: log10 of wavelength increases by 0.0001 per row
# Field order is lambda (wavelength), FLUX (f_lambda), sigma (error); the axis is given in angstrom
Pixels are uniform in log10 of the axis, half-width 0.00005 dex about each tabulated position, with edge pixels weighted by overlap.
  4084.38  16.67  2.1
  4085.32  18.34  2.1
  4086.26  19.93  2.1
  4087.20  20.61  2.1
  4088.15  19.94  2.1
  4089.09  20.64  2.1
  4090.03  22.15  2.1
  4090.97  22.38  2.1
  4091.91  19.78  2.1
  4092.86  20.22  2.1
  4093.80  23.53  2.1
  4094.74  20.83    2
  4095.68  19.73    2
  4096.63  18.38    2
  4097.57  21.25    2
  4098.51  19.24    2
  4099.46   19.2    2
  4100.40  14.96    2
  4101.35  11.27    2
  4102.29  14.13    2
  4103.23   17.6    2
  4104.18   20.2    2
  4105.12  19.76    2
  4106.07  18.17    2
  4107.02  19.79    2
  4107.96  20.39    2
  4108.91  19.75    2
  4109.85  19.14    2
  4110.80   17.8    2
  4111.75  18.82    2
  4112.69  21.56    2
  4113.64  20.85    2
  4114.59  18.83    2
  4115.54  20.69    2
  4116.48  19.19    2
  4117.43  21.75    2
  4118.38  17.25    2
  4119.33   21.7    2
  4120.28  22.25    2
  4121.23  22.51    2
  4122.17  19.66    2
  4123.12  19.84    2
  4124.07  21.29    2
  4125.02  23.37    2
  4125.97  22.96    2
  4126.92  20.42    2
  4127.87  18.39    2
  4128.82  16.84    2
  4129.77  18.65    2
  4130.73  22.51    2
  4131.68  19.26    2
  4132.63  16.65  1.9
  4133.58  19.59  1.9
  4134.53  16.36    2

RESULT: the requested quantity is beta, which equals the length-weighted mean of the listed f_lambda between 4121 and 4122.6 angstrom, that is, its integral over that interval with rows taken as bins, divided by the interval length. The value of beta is 21.0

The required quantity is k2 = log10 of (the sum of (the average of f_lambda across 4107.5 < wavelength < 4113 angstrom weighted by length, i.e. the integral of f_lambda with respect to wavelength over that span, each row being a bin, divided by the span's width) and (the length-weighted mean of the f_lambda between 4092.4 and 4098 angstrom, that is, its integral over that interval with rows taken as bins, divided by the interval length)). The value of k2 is 1.60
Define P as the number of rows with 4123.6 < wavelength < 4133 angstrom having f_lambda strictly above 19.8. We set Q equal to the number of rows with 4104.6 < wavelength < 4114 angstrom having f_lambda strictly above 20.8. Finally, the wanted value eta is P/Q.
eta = 2.5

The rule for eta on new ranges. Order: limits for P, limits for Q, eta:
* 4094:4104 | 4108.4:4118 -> 0.7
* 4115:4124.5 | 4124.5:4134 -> 2.3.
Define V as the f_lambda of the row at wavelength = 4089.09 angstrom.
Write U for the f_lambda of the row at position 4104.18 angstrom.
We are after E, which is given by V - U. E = 0.4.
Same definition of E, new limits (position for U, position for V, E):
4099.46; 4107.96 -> 1.2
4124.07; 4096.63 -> -2.9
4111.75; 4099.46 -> 0.4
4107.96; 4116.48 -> -1.2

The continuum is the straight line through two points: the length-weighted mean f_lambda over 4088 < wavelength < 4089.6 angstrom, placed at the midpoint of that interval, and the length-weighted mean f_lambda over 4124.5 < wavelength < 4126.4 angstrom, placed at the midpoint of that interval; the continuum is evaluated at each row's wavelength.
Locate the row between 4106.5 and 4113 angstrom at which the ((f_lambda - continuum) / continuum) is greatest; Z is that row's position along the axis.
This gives 4112.69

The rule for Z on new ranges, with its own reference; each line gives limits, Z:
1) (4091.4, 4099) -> 4093.80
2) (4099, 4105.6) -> 4104.18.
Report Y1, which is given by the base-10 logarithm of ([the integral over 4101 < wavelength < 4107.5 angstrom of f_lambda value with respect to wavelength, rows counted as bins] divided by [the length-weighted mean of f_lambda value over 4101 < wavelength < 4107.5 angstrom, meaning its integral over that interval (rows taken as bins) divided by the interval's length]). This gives 0.813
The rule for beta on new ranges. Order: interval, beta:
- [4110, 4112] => 18.3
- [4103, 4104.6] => 19.0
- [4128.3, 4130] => 17.6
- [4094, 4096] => 20.8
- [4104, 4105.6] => 19.9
